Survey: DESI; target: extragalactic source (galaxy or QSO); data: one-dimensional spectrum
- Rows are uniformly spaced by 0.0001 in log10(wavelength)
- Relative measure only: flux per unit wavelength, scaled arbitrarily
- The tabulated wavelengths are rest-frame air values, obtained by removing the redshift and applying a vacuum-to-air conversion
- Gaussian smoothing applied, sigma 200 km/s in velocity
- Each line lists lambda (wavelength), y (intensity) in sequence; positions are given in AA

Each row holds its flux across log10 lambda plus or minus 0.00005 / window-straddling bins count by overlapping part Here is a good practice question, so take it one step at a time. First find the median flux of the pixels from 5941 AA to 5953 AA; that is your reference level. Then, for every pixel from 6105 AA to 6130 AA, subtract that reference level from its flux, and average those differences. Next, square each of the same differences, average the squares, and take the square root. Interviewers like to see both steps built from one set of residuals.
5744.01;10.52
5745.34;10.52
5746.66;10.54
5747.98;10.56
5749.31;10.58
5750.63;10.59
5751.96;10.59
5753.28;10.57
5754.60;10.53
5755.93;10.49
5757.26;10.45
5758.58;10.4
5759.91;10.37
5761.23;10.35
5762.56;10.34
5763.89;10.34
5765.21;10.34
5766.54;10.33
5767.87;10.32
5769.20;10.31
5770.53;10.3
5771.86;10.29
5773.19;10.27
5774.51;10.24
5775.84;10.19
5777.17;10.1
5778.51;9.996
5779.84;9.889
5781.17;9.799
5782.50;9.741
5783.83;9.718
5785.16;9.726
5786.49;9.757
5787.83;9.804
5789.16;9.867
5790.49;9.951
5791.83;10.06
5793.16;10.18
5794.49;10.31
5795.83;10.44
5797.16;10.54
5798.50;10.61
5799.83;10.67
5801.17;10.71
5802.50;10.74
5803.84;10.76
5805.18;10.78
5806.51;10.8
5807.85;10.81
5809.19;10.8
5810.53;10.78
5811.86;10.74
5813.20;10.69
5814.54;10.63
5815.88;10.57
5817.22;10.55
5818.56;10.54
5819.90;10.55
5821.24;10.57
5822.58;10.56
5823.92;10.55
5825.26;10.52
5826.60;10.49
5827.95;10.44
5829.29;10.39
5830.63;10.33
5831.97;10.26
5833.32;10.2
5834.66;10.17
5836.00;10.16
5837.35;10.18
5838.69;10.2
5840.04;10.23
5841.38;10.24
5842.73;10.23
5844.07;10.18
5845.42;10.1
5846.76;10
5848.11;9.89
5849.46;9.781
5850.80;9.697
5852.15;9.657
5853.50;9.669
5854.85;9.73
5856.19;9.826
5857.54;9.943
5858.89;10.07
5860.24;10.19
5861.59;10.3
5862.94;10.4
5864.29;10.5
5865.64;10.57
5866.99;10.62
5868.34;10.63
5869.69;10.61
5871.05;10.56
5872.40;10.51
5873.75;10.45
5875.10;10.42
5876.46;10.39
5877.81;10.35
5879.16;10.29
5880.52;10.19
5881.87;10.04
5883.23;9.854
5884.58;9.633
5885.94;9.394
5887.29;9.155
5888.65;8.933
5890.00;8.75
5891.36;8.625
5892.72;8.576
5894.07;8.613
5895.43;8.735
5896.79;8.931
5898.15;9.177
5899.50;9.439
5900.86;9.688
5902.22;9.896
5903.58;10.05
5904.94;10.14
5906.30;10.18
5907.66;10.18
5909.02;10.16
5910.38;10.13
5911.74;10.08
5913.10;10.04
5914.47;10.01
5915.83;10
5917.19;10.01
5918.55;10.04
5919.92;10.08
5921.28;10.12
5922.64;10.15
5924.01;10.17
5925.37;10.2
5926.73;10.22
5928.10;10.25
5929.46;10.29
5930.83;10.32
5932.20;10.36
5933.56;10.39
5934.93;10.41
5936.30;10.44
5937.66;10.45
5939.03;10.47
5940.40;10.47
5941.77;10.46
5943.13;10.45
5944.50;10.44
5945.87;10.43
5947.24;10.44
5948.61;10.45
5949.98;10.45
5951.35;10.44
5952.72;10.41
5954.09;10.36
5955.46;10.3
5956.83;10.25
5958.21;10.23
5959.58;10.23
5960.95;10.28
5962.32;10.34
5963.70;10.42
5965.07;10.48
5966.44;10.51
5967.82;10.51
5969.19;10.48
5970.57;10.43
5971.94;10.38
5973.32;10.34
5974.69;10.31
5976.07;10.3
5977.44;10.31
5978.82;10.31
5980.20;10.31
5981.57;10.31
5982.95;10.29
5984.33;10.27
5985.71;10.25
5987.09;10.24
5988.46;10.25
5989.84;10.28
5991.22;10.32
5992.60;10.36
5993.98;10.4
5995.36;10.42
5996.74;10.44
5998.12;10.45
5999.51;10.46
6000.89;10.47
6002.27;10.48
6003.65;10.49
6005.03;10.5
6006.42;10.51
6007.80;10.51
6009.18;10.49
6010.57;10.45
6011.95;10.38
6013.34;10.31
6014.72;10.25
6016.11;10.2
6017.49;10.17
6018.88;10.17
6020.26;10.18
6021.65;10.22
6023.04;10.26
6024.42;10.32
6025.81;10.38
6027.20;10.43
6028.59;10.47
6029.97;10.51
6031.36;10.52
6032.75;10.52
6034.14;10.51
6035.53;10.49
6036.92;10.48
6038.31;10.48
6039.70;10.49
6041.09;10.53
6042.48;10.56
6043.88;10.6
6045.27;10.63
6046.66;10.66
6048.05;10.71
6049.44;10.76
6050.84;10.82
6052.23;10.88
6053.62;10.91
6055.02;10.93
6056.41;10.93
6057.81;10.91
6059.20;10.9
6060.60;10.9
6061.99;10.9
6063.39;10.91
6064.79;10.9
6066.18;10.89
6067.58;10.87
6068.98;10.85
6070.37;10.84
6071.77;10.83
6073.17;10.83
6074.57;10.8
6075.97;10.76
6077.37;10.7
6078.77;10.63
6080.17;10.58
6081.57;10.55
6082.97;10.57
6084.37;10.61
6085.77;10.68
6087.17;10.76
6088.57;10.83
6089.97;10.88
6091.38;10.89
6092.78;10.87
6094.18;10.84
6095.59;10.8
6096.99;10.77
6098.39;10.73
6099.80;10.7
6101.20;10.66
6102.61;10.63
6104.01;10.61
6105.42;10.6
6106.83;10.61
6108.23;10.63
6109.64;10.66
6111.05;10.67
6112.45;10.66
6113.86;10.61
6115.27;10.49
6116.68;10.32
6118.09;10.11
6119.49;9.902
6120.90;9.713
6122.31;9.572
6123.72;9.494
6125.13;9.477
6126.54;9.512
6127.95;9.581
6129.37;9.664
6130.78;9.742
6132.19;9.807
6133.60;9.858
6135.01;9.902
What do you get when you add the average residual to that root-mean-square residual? 0.26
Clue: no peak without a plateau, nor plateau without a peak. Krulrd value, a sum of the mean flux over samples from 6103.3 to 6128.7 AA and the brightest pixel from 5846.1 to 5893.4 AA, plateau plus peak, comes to 20.81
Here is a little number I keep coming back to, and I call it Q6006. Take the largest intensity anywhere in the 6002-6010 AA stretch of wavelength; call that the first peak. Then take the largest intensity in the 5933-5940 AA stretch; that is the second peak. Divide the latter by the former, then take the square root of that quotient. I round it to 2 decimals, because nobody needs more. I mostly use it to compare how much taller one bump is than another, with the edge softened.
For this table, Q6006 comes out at 1.00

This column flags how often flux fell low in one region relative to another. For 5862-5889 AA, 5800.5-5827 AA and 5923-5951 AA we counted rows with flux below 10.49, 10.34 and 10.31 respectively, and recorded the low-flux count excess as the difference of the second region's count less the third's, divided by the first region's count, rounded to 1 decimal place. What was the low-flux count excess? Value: -0.4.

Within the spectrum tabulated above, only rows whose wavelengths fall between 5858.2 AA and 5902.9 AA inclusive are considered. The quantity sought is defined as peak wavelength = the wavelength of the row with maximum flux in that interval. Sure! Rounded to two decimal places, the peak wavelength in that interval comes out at 5868.34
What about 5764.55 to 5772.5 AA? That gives 5765.21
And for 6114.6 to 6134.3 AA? 6115.27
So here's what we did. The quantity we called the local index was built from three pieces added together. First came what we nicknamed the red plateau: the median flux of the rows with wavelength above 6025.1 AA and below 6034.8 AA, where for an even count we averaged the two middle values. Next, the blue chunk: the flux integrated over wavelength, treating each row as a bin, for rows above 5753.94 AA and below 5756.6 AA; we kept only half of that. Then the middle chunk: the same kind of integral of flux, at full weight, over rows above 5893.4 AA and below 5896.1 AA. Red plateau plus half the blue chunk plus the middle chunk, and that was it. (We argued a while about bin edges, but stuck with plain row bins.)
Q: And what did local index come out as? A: 48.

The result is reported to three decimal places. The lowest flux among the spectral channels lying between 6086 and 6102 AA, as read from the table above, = 10.660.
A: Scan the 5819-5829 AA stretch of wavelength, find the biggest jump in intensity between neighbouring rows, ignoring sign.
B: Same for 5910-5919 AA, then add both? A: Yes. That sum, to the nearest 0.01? 0.10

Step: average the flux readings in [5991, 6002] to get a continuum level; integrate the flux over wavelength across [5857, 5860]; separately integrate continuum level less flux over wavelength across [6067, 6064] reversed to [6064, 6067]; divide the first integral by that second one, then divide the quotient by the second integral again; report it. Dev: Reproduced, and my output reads 15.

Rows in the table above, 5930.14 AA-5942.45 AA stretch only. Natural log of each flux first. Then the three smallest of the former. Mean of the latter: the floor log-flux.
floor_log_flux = 2.34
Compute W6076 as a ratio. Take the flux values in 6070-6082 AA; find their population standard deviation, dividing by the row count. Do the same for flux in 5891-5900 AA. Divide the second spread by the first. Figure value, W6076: 3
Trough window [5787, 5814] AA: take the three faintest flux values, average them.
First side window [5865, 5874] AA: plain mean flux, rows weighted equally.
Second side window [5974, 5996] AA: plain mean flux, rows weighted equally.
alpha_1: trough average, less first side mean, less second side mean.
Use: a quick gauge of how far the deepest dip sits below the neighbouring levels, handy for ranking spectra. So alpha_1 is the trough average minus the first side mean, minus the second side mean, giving -11.0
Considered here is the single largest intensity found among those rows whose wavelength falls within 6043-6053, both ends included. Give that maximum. 10.88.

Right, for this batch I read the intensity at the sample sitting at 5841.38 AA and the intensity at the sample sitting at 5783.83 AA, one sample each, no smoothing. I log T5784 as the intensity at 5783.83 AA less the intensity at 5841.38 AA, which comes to -0.5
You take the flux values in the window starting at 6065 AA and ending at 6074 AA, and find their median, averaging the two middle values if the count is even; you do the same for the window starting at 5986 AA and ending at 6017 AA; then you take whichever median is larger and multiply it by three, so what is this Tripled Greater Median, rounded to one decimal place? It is 32.5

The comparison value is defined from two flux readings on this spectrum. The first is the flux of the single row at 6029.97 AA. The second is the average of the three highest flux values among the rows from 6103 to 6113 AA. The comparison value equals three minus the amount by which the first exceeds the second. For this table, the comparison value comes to 3.2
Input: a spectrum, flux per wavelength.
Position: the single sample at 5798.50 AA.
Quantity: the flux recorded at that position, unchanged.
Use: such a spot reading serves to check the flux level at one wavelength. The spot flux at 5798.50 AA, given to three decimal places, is 10.610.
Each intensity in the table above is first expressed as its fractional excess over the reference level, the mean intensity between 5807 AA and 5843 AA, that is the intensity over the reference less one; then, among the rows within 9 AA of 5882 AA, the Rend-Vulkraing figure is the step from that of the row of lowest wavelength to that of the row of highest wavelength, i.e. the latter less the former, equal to -0.163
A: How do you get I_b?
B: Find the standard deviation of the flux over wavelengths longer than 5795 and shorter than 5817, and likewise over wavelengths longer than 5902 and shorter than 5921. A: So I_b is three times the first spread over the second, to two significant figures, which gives 4.0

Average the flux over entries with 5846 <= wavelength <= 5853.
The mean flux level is 9.8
